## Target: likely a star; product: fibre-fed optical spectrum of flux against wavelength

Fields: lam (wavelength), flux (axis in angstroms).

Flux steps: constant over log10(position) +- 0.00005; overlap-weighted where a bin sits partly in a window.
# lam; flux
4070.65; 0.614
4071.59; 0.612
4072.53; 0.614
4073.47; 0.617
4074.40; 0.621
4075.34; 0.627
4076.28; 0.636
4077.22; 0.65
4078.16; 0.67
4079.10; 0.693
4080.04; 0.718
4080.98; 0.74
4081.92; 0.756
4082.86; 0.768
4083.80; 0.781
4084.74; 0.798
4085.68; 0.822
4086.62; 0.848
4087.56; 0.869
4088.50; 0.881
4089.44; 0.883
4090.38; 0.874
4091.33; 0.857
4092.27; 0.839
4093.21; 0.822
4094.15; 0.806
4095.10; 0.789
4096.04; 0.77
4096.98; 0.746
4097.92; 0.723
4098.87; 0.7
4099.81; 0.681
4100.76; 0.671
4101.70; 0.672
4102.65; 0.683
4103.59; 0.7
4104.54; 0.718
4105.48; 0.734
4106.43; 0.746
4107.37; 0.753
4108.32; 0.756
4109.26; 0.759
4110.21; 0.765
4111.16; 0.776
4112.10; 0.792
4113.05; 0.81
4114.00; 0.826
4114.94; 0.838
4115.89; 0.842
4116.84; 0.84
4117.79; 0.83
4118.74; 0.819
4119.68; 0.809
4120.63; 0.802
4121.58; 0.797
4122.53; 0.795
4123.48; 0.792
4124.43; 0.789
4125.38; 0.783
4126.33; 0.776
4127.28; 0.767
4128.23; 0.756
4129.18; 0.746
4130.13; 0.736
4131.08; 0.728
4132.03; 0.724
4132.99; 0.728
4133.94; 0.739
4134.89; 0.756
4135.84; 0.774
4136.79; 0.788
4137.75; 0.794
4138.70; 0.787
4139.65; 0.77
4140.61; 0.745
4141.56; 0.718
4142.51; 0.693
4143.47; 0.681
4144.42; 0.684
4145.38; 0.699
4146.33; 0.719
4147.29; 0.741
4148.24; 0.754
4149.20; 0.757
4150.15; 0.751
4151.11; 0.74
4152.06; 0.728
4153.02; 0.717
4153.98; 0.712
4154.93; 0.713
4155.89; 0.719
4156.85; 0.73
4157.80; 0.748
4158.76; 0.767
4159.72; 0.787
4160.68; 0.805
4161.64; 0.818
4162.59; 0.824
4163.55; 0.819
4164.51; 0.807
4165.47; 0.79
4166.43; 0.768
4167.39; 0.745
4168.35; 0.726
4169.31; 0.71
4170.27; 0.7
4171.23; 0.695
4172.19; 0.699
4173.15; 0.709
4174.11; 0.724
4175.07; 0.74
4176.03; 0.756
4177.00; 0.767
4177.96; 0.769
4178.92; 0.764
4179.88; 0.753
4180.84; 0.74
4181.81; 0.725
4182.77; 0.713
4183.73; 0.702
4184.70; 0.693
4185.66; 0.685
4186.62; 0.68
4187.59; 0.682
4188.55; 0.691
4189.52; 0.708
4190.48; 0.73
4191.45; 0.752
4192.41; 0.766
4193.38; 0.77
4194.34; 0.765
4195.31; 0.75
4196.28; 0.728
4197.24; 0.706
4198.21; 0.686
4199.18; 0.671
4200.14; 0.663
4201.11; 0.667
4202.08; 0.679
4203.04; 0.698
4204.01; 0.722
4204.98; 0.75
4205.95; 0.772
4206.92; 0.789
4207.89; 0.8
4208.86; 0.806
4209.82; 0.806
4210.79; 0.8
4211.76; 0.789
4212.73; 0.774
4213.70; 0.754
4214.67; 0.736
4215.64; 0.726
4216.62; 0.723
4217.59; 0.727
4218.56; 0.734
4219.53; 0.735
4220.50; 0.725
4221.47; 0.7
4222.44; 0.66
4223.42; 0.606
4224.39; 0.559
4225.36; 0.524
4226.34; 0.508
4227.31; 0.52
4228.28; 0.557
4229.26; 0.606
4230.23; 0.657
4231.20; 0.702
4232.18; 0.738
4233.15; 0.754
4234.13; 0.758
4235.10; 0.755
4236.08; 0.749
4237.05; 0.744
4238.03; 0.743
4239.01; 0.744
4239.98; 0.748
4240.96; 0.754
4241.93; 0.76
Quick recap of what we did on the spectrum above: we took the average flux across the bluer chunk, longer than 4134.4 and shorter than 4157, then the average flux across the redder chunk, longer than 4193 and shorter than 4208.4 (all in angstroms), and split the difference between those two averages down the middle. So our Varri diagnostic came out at 0.731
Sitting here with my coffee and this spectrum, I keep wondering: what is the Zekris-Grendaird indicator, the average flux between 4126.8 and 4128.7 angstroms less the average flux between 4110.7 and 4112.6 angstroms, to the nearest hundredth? -0.02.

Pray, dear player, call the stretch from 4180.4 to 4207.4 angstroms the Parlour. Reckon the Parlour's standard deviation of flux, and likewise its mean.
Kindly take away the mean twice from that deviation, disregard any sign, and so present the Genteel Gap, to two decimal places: 1.40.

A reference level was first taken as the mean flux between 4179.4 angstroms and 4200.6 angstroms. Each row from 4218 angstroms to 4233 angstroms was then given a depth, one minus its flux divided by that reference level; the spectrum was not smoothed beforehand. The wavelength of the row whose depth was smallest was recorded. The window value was 4232.18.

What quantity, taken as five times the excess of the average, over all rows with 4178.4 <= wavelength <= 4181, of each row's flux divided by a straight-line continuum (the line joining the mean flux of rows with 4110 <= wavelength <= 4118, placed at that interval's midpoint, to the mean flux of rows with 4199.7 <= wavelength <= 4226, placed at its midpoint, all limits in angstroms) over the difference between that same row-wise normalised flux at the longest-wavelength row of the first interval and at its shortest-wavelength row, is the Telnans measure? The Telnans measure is 5.2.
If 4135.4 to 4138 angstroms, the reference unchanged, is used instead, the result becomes 4.8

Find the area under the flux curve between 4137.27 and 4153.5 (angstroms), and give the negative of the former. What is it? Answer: -11.9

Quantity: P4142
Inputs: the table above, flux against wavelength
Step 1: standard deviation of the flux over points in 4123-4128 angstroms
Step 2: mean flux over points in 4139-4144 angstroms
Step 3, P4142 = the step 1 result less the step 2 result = -0.71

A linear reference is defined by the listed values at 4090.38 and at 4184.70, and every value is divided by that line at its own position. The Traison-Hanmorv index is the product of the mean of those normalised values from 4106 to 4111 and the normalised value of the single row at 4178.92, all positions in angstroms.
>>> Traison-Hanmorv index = 0.98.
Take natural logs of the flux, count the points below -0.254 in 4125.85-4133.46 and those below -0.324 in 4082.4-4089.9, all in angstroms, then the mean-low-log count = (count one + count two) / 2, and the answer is 3.5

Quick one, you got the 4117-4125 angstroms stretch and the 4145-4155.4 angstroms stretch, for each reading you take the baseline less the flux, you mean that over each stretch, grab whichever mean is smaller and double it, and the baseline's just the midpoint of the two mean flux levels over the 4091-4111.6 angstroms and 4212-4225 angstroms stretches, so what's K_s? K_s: -0.16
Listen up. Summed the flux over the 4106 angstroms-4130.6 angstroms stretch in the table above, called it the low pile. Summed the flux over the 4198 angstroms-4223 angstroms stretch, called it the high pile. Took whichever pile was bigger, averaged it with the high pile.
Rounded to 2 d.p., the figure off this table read 19.80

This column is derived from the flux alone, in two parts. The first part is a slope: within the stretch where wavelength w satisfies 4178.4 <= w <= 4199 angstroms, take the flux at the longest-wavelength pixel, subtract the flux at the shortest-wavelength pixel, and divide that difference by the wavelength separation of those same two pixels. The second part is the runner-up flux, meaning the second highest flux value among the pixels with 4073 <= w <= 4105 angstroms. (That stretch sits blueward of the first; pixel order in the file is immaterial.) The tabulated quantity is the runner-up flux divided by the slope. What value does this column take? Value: -218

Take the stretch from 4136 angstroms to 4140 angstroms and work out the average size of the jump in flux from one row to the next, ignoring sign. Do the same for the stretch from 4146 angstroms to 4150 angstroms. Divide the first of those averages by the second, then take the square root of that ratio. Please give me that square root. 0.89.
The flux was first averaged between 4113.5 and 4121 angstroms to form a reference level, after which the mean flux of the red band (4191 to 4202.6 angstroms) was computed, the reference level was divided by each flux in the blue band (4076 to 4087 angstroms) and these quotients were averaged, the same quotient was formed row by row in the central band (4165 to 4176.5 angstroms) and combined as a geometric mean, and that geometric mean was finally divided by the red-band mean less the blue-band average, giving -2.8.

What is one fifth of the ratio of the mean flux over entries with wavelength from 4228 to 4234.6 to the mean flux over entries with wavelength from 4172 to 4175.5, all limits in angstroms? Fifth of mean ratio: 0.190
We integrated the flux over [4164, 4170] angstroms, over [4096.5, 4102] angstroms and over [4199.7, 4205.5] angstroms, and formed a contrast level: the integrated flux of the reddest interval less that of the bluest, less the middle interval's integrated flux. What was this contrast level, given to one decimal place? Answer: -4.3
